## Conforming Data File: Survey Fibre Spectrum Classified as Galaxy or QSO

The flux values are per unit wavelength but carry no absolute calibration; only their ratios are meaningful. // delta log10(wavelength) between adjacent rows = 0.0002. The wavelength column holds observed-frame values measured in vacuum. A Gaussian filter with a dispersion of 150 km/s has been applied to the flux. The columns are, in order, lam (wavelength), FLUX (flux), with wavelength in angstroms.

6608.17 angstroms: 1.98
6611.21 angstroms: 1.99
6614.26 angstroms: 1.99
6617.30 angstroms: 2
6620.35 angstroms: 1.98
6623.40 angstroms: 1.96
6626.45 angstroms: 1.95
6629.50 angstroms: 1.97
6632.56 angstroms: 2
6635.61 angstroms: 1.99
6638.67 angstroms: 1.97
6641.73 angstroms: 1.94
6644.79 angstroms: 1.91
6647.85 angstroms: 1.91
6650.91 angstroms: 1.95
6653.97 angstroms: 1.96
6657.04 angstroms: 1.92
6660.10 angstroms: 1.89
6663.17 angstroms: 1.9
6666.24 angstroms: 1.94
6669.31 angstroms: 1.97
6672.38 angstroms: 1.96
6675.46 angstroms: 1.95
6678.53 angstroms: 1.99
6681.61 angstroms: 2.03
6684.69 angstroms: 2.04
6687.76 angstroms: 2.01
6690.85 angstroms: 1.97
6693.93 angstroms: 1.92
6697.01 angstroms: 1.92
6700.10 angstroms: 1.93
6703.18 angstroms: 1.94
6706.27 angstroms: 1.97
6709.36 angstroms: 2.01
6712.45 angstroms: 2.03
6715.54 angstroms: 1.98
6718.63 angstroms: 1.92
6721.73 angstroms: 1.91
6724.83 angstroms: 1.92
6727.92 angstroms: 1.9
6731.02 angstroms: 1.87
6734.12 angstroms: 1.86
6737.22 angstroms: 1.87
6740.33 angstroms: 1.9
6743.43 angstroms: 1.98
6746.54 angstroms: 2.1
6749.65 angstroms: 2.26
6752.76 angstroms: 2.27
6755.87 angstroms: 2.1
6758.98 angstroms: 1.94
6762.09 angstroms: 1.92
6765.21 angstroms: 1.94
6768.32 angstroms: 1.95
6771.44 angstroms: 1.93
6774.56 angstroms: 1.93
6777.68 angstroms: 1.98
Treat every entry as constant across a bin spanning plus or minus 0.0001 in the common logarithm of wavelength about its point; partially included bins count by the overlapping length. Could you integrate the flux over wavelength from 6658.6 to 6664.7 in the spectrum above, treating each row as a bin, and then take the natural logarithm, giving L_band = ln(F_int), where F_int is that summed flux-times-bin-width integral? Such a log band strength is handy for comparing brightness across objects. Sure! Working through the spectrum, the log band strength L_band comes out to 2.45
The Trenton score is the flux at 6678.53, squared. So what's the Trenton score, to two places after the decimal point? 3.96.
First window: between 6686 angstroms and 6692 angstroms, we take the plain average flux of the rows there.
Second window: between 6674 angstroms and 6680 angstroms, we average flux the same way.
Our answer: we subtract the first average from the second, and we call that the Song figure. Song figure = -0.02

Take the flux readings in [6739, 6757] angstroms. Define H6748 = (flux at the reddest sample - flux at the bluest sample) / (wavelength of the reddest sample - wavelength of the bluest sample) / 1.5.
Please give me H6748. 0.0086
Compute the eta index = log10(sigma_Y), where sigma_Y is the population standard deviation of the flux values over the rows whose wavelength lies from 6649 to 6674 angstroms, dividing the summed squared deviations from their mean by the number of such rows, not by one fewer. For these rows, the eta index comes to -1.6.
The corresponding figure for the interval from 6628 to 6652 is -1.5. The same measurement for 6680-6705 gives -1.3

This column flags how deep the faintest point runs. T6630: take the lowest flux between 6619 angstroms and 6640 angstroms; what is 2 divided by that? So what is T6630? 1.03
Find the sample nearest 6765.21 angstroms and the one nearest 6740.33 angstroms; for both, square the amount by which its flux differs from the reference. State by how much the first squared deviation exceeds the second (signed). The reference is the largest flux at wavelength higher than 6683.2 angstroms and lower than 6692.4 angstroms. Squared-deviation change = -0.010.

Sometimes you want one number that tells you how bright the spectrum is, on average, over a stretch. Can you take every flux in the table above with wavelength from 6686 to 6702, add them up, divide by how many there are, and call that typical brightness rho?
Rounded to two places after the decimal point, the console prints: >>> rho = 1.95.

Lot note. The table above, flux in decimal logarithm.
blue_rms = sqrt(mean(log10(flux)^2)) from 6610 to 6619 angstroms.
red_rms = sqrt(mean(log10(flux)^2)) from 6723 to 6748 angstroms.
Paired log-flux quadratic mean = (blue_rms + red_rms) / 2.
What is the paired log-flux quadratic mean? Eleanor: 0.292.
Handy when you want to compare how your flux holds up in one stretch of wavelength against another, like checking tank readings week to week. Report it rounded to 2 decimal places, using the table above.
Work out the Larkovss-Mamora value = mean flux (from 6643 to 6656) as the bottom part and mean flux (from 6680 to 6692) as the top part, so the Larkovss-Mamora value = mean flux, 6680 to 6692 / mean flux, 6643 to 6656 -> 1.04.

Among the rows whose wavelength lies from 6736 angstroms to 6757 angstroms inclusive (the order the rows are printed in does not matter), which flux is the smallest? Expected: 1.87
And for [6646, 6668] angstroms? 1.89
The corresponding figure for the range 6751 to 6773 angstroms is 1.92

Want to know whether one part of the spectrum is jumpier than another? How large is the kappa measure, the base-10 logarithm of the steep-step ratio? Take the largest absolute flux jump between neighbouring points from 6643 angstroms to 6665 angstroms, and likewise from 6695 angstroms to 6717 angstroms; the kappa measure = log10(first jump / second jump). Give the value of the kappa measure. -0.10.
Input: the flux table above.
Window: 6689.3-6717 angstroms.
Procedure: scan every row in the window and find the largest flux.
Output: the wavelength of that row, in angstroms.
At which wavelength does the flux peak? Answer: 6712.45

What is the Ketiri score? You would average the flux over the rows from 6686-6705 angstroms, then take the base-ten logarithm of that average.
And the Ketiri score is 0.290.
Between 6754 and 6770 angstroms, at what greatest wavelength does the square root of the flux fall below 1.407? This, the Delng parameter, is 6768.32 angstroms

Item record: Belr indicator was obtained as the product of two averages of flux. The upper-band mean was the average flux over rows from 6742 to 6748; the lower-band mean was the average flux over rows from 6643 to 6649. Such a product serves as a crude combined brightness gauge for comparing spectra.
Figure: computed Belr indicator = 3.90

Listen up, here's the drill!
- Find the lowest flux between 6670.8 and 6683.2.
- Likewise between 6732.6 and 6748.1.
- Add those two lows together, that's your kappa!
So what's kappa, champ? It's 3.81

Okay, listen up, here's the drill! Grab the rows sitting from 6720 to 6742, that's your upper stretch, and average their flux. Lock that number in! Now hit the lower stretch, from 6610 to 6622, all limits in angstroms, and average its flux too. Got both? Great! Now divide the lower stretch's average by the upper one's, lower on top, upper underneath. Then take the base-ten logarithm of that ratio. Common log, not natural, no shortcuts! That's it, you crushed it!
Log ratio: 0.022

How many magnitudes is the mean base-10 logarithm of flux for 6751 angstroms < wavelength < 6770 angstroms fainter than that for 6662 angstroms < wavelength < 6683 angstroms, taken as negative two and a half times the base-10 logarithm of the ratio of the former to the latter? -0.04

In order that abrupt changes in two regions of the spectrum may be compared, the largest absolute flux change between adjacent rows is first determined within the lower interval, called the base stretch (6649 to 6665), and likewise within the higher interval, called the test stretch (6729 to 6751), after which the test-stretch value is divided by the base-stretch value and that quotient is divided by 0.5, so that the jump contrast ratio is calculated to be 8.0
